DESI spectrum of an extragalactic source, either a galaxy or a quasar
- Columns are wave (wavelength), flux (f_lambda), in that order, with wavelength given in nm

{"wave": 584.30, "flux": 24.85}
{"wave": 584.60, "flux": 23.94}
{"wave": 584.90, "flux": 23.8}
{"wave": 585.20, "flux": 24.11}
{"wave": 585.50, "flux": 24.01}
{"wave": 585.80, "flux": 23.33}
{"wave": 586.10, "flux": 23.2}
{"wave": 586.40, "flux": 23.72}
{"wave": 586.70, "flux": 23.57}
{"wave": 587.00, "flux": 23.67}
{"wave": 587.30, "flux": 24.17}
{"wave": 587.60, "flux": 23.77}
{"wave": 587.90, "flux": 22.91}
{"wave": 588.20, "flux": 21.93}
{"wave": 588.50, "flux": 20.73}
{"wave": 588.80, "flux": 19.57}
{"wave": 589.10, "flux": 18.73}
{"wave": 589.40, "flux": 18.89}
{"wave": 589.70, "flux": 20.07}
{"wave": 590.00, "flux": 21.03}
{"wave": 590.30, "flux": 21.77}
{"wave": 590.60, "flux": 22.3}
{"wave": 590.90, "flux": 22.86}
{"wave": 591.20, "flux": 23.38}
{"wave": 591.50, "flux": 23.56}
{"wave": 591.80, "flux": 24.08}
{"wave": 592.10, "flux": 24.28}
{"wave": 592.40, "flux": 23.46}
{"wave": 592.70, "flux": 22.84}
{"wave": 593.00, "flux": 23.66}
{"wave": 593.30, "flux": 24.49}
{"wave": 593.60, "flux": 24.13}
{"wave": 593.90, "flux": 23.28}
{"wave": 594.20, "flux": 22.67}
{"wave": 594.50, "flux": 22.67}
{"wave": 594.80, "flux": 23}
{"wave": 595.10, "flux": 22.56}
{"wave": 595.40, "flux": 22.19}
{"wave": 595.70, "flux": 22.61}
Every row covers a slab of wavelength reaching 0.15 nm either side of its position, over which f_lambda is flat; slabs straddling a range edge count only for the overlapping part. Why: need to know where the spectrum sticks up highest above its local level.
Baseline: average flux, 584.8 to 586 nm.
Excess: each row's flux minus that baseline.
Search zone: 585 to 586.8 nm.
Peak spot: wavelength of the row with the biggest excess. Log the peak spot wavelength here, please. 585.20 nm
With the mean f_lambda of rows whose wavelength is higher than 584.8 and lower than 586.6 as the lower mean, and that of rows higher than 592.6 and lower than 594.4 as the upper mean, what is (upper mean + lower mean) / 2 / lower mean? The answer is 1.00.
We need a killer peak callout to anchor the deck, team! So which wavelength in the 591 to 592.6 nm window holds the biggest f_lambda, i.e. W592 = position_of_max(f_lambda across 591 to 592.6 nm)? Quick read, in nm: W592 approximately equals 592.10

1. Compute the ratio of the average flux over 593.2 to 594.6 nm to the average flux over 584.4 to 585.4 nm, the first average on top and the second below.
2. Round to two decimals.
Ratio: 0.98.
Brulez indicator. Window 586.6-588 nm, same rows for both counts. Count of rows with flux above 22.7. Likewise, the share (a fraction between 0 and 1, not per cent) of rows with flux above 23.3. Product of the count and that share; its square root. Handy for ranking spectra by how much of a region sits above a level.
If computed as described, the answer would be 2.00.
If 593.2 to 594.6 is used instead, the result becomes 1.10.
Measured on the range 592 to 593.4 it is 2.00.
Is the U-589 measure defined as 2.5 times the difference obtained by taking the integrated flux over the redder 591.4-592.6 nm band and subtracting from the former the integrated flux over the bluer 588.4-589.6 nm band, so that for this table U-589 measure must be 13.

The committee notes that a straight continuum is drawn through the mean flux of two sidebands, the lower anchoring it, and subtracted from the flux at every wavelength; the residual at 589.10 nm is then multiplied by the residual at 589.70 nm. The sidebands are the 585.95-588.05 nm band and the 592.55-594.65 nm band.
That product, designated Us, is 16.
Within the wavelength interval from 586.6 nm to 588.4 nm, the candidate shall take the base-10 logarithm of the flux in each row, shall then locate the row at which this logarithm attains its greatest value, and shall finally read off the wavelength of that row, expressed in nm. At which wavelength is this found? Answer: 587.30 nm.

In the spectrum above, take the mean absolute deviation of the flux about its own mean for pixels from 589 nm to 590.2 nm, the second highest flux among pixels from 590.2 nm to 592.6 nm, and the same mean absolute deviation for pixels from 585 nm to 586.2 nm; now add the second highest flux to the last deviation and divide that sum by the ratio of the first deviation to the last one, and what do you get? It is 11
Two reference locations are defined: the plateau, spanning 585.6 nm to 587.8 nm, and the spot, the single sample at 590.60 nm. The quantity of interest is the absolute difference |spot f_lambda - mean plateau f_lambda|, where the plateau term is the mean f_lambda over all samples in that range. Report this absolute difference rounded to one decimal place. 1.3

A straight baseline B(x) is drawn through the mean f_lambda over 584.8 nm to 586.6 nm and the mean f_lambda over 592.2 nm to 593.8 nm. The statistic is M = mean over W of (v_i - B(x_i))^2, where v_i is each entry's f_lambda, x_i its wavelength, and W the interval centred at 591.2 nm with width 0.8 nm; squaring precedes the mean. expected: 0.3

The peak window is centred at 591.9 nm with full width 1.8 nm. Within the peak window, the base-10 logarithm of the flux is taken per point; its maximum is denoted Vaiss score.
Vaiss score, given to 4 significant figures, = 1.385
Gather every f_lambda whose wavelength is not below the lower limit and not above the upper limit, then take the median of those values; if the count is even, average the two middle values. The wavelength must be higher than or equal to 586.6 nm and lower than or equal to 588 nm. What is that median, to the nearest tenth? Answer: 23.7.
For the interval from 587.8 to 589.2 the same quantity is 20.7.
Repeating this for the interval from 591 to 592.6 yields 23.6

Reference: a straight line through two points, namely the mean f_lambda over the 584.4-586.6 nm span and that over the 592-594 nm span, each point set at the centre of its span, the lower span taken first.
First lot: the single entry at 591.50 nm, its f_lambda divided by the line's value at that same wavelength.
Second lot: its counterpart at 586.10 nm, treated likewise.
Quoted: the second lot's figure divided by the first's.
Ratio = 0.98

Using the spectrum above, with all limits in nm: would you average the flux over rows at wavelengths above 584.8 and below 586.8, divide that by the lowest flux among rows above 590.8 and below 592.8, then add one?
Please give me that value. 2.04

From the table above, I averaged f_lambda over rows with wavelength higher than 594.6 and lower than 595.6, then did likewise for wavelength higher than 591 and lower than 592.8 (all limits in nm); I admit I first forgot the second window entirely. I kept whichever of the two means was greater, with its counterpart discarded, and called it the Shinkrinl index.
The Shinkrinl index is 23.60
